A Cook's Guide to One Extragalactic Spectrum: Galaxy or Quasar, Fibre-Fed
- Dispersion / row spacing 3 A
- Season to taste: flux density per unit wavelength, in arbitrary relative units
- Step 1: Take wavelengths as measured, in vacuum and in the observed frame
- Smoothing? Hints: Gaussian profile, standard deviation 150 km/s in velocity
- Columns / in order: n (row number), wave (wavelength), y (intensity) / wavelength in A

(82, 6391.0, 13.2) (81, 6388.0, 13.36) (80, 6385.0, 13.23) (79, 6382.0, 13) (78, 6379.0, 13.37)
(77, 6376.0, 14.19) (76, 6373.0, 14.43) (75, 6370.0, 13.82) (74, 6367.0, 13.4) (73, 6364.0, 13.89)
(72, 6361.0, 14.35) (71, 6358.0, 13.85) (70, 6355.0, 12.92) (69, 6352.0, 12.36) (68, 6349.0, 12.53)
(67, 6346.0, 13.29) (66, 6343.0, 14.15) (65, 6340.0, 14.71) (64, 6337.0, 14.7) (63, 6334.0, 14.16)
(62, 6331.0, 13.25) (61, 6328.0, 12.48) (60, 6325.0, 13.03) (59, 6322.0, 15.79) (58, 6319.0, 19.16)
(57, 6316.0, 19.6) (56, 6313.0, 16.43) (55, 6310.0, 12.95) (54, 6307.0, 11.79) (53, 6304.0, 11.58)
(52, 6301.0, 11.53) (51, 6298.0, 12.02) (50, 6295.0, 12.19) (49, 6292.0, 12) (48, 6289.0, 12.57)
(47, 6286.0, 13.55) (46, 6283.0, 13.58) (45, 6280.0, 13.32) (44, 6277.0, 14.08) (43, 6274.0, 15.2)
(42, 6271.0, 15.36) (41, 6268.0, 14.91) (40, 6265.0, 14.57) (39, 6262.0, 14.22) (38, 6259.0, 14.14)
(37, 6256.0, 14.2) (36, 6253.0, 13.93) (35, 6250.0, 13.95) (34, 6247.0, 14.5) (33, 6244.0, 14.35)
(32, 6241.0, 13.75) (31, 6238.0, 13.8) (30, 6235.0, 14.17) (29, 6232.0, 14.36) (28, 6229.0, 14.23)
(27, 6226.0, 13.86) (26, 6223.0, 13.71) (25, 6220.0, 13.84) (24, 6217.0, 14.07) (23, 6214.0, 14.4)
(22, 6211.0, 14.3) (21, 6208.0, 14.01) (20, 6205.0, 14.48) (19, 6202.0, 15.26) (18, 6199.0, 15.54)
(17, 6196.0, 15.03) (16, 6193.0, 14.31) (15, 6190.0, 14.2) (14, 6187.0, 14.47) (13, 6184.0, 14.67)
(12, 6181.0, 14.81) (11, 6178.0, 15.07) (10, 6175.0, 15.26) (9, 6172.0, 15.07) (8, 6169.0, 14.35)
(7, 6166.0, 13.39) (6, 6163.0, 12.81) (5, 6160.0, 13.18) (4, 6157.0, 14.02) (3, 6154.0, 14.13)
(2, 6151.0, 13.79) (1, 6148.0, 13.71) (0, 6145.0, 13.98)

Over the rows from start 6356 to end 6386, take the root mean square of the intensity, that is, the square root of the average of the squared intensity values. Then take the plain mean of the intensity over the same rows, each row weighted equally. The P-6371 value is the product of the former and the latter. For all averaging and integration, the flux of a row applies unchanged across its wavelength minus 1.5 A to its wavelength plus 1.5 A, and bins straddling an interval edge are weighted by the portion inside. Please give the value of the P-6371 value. 189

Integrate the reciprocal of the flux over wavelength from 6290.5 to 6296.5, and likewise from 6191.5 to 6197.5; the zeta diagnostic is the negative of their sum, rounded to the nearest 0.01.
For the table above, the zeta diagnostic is -0.91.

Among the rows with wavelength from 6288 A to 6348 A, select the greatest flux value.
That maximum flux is 19.6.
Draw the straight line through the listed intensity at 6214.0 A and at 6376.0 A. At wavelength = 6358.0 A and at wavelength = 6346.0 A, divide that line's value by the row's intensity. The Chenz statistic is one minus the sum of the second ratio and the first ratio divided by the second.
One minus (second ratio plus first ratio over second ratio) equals -1.03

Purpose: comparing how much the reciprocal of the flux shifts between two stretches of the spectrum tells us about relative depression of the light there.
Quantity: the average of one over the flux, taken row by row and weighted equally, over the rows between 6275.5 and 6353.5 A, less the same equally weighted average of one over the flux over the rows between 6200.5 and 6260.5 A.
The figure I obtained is 0.0036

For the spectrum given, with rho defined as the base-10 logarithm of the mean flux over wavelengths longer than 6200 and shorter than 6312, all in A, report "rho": 1.14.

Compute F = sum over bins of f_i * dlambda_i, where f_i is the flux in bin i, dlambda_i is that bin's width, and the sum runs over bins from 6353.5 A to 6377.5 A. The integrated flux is 333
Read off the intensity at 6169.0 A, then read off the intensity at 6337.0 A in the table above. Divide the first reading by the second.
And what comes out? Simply 0.98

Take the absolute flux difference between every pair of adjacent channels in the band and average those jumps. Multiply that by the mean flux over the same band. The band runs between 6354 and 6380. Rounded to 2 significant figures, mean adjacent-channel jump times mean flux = 7.7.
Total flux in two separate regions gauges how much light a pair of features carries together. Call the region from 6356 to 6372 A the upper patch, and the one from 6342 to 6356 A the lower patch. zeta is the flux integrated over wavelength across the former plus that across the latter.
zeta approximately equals 404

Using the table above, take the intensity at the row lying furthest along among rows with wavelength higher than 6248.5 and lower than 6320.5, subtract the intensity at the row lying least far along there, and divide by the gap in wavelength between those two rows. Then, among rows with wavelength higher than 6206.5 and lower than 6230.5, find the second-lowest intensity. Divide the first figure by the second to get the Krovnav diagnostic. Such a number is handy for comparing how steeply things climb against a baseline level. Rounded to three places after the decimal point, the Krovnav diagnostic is 0.005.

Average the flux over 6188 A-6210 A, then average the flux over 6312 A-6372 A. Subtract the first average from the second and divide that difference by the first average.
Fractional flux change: -0.020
